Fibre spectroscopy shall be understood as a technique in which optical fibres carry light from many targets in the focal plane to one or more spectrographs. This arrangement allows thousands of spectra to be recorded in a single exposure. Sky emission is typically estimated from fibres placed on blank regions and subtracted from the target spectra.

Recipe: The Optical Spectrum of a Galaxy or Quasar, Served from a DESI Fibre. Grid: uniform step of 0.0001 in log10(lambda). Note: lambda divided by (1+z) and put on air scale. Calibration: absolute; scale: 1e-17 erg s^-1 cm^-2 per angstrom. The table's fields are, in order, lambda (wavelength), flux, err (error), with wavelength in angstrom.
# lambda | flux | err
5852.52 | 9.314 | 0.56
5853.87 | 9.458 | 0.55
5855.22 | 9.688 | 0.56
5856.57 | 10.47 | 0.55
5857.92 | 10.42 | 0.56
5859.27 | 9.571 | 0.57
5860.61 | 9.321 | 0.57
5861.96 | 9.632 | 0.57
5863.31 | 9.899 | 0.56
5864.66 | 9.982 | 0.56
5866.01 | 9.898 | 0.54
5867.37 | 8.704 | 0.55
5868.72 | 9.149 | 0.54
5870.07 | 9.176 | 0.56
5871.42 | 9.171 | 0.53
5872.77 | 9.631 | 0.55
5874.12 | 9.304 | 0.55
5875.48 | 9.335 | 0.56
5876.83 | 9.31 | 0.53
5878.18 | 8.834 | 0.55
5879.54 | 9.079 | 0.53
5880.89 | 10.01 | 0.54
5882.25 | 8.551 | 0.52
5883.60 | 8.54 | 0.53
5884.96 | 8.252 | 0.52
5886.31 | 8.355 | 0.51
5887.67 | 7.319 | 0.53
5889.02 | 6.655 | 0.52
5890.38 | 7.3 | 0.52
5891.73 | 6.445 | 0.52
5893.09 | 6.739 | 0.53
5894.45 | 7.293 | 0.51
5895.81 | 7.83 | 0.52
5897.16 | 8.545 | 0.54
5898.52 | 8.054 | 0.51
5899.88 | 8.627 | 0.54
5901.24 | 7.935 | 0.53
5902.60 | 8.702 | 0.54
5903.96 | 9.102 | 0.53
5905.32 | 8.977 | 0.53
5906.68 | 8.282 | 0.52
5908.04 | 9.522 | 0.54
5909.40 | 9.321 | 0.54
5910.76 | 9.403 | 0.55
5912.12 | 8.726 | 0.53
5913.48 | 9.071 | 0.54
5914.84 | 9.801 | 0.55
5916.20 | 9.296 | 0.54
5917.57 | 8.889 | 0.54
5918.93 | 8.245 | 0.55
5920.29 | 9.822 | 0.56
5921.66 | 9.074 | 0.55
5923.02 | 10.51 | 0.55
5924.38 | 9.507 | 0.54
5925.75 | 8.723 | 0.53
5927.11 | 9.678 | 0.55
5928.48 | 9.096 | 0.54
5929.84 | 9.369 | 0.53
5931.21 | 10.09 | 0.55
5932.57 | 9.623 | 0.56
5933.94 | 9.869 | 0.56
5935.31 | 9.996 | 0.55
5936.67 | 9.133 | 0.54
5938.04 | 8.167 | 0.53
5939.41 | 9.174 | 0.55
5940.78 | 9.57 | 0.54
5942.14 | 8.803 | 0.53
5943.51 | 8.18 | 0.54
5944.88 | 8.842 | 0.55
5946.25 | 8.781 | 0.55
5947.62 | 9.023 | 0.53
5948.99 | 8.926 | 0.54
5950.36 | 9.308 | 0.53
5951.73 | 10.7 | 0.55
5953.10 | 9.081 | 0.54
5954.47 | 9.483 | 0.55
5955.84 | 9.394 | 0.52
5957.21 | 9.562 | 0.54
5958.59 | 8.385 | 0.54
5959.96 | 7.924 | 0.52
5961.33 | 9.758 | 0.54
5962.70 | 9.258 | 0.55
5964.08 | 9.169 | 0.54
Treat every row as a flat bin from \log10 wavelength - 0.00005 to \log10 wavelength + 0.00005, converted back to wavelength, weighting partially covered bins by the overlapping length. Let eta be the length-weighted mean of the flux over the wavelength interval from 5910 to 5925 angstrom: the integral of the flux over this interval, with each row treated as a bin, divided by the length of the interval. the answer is 9.31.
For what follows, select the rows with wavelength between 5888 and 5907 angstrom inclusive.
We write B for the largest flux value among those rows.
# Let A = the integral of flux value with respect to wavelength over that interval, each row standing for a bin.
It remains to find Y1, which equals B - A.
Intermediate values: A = 150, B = 9.102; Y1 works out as -141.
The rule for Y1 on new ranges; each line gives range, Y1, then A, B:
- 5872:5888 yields -133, 143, 10.01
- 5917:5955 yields -342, 352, 10.7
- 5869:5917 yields -402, 412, 10.01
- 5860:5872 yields -103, 113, 9.982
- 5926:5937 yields -95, 106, 10.09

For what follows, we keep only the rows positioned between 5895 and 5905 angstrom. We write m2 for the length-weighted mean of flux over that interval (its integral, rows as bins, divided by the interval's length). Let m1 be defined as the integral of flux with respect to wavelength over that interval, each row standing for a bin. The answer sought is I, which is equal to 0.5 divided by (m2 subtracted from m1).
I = 0.007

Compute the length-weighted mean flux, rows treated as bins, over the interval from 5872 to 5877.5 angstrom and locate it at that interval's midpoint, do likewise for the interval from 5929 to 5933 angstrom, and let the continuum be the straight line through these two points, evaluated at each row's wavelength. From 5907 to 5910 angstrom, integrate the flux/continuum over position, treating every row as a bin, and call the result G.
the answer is 2.91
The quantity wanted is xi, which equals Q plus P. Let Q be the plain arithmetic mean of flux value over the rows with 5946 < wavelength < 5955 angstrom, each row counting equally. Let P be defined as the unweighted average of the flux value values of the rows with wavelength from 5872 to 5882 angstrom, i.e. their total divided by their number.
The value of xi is 18.7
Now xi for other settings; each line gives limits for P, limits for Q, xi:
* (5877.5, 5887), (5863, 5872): 18.2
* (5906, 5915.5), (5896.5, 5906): 17.7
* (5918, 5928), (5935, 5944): 18.4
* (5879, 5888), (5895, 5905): 17.0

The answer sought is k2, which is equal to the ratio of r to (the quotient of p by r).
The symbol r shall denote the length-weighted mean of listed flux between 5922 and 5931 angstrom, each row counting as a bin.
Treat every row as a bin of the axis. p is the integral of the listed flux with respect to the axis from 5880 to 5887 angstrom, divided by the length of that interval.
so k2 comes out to 10.3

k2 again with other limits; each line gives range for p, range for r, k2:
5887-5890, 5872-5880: 12.2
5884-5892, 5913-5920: 11.1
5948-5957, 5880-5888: 7.8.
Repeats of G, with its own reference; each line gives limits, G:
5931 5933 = 2.03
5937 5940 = 2.68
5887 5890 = 2.23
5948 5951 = 2.79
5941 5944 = 2.68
